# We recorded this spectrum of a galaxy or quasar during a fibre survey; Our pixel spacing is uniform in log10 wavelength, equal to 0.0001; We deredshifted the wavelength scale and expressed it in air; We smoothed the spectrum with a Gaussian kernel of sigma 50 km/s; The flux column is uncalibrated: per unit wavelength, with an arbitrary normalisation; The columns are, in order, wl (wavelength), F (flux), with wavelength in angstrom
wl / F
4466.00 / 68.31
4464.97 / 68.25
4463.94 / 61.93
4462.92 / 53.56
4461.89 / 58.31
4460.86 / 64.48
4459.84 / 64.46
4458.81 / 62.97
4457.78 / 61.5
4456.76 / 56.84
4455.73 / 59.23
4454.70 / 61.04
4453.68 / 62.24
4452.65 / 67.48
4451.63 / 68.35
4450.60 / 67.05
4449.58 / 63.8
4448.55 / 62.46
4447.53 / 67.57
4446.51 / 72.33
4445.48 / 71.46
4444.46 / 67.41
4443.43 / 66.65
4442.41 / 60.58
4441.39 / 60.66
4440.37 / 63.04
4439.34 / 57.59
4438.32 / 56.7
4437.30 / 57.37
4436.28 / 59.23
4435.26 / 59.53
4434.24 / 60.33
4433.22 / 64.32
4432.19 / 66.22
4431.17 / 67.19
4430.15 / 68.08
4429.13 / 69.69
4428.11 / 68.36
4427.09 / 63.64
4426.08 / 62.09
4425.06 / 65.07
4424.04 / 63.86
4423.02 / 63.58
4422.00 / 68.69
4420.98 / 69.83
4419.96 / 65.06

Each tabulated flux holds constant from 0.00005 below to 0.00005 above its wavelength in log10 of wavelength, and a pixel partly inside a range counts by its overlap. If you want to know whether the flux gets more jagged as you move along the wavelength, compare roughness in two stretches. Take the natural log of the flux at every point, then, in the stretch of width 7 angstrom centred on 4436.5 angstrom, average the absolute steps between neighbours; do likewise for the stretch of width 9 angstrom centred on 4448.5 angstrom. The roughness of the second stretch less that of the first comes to 0.016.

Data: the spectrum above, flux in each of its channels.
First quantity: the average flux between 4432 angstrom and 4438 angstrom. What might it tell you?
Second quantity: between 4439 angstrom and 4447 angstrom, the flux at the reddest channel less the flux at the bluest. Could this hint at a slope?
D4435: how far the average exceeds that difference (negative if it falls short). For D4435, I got 46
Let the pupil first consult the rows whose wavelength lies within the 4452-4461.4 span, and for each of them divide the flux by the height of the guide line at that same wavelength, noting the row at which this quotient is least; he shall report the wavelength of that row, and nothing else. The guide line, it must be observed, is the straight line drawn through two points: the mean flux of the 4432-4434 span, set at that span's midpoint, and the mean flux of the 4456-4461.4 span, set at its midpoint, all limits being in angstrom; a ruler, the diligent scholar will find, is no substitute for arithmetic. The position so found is 4456.76 angstrom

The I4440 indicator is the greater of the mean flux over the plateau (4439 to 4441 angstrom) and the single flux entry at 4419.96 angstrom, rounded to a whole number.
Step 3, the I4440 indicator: 65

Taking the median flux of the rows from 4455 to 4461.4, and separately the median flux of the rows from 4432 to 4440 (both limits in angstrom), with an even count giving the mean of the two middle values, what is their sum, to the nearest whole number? 122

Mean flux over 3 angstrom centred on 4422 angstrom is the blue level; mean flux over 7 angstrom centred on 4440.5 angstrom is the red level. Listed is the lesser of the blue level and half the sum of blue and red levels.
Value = 63.9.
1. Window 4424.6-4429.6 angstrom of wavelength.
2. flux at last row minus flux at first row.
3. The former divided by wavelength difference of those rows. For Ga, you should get 1.1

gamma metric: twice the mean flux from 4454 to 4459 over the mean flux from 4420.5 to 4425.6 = 1.82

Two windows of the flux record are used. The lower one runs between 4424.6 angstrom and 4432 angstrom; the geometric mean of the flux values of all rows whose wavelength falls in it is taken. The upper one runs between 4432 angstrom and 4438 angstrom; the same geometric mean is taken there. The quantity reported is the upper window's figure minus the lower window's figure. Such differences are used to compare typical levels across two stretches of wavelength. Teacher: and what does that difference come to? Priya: -5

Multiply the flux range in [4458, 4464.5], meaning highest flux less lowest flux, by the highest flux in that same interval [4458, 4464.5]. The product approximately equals 704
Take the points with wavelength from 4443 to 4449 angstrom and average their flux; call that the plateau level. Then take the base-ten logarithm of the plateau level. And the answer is 1.83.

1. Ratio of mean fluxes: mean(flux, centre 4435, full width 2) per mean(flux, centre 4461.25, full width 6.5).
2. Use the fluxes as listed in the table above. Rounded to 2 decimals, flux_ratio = 0.98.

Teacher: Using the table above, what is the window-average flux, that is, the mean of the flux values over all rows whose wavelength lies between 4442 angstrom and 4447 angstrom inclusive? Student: 67.7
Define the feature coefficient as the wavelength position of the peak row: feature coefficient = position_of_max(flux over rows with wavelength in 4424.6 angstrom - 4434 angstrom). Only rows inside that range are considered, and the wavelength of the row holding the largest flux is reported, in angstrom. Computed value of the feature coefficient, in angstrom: 4429.13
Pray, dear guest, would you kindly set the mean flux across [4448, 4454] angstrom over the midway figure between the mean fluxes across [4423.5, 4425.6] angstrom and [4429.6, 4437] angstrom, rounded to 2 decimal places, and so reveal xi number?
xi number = 1.02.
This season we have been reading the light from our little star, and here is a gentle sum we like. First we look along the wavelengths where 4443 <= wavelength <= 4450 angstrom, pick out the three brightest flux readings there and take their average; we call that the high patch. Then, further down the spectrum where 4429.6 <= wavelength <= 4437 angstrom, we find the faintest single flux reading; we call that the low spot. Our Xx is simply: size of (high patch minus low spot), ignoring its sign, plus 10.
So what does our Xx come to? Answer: 21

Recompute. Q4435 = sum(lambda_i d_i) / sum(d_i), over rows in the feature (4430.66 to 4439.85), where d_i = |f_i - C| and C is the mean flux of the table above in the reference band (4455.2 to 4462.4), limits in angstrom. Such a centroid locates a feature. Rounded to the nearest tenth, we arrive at 4434.9 angstrom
